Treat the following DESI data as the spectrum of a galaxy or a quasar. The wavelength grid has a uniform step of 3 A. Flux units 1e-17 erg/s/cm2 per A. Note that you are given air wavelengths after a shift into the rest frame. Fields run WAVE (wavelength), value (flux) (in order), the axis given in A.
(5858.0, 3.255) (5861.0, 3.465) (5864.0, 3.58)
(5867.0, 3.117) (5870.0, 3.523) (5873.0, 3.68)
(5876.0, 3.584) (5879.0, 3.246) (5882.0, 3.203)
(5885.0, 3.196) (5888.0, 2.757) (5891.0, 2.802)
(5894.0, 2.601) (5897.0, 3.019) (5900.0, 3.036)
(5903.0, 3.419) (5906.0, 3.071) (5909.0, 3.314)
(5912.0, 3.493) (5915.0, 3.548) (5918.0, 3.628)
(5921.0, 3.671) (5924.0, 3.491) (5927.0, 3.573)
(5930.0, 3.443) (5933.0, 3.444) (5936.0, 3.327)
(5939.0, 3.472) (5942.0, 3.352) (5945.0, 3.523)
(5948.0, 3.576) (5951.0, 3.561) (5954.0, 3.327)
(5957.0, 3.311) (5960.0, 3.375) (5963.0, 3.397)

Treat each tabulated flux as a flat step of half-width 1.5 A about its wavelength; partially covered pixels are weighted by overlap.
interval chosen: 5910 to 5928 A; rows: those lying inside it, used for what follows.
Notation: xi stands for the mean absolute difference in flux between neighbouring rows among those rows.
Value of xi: 0.088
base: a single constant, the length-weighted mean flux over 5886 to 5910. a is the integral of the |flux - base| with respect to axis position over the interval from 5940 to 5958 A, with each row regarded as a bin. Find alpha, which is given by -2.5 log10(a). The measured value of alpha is -2.26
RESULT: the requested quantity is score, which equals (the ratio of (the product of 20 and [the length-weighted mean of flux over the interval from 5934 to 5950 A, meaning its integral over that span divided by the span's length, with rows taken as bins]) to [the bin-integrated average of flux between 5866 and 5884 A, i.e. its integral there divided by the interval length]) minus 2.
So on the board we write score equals 18.3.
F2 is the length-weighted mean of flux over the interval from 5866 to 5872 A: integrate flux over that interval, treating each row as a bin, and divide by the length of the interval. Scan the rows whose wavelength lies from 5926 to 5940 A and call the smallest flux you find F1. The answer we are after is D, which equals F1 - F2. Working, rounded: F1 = 3.327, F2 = 3.37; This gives -0.04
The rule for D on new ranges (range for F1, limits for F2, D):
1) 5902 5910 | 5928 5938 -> -0.35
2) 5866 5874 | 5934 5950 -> -0.34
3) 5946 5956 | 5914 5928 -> -0.26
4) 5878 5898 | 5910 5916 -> -0.90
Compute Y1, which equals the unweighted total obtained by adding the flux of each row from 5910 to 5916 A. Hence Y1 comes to 7.04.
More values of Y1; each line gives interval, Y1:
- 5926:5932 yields 7.02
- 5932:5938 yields 6.77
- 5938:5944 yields 6.82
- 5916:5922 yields 7.30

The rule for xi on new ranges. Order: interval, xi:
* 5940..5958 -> 0.098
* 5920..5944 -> 0.111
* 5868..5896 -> 0.166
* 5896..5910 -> 0.248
